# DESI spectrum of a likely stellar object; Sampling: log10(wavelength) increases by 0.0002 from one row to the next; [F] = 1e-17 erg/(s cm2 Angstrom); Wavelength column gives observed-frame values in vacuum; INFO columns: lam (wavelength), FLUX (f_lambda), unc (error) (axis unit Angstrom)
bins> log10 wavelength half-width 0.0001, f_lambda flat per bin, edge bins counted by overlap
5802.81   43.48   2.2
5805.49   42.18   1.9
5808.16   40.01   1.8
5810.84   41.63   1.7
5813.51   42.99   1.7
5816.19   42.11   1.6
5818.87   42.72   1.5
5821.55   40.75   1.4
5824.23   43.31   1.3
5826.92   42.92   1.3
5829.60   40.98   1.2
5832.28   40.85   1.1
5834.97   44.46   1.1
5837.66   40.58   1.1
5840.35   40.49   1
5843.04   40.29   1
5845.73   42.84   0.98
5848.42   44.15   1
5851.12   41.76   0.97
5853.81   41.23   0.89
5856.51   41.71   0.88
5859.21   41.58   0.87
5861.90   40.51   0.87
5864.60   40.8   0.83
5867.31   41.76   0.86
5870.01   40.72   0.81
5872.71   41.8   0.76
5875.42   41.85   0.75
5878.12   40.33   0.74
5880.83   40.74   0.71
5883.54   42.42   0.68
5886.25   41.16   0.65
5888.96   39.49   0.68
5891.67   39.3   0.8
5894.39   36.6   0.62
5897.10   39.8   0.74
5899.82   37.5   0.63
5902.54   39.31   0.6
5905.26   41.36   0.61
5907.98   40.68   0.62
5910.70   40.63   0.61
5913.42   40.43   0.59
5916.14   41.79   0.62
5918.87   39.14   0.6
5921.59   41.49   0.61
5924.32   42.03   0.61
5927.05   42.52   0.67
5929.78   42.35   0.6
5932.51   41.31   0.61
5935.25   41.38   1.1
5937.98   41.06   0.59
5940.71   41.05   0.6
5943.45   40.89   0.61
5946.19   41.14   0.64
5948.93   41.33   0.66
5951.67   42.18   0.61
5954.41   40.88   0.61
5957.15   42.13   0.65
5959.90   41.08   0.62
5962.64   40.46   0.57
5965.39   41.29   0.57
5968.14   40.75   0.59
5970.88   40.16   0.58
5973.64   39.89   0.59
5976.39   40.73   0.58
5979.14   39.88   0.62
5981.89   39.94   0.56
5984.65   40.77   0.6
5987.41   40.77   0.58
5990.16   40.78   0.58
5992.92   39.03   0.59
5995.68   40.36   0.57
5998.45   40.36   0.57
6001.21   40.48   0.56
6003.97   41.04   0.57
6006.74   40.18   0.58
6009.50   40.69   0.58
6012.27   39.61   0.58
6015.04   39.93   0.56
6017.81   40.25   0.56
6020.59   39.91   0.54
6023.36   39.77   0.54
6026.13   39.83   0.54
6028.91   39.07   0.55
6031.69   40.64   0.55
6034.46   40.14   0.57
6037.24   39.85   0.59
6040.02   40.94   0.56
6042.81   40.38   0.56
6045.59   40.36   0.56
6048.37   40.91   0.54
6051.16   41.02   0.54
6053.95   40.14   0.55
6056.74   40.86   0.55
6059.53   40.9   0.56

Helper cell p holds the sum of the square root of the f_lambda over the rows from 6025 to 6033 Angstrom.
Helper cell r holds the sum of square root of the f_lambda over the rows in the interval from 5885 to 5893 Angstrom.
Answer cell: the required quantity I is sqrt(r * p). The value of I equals 19.0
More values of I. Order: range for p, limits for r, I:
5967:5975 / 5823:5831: 19.3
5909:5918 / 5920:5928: 19.3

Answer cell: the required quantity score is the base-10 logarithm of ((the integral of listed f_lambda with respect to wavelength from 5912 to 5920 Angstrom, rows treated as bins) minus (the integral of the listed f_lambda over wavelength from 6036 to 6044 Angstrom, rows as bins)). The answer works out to 0.0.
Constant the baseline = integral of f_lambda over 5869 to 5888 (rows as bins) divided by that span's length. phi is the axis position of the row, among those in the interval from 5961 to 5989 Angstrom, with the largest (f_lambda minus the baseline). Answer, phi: 5965.39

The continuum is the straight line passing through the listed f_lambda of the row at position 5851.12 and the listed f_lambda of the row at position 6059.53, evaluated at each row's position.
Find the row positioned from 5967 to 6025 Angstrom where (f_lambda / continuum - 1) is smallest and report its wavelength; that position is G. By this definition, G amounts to 5992.92 Angstrom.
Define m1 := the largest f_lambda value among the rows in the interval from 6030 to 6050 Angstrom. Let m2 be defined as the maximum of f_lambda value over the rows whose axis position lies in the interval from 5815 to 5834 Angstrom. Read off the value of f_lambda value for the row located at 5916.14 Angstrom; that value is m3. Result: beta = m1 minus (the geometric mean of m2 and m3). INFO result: -1.6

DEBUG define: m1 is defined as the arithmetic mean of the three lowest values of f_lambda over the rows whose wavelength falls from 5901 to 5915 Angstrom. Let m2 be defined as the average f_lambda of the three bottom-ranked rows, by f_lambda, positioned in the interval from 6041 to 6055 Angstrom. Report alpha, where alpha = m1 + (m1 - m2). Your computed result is 40.0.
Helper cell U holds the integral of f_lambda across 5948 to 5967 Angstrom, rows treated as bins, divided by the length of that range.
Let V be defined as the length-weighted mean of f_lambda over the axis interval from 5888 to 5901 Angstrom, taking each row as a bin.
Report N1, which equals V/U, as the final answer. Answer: 0.93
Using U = 41.3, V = 38.5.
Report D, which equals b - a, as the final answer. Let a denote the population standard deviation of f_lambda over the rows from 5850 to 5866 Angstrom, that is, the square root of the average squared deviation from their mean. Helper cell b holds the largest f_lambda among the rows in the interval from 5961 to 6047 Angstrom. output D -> 40.82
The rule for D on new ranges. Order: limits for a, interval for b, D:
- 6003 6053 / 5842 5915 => 43.62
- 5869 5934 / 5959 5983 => 39.82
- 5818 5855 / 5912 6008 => 41.15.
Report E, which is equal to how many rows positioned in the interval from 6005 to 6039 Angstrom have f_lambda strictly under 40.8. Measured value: 12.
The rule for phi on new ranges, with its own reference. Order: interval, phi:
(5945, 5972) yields 5951.67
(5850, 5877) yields 5875.42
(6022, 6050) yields 6040.02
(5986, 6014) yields 6003.97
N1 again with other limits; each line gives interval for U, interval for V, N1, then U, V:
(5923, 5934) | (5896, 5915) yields 0.95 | 42.0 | 40.0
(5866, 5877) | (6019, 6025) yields 0.96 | 41.5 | 39.9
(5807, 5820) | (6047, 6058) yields 0.97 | 41.9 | 40.7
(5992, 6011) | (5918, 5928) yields 1.03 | 40.3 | 41.4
